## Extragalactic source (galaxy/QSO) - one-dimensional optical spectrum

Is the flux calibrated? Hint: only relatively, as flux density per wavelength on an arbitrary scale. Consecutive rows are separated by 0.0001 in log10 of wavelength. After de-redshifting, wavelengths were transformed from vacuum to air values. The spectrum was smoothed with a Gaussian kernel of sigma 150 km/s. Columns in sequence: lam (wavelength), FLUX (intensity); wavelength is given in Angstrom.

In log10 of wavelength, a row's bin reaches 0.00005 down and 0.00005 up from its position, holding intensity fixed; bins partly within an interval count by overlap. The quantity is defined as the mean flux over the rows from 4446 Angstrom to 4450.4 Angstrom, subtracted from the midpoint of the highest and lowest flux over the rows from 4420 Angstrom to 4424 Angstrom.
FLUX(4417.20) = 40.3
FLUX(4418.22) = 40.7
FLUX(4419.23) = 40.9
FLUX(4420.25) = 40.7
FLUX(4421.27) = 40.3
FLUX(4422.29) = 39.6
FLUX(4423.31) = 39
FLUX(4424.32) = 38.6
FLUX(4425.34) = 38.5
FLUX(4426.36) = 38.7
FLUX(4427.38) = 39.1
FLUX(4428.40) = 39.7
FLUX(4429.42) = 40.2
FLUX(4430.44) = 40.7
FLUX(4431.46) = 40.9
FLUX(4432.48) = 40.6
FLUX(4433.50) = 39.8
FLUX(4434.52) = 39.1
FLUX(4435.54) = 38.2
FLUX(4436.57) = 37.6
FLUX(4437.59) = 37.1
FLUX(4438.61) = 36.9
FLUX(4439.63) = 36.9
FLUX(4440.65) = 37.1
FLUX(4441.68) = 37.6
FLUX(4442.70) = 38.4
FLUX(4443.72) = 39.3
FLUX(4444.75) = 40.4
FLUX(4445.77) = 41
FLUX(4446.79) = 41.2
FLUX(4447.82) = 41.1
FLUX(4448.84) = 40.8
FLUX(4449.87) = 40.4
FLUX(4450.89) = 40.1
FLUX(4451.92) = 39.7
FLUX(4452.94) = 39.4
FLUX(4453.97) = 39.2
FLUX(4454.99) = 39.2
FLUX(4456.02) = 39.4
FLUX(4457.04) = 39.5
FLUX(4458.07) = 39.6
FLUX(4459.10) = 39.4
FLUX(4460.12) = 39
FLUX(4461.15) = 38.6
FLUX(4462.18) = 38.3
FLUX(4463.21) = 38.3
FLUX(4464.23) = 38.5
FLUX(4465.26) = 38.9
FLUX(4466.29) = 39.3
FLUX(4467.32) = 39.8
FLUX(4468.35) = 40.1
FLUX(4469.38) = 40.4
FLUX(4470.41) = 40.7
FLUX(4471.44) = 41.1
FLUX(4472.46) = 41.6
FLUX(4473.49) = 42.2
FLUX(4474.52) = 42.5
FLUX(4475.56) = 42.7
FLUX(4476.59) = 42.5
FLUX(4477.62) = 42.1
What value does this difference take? -1.0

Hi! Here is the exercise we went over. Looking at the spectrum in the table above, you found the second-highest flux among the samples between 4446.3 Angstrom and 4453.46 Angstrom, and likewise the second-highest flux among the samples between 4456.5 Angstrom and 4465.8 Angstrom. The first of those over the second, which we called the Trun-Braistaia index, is 1.04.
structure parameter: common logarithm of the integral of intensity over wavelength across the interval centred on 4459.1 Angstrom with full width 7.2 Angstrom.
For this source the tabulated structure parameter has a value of 2.45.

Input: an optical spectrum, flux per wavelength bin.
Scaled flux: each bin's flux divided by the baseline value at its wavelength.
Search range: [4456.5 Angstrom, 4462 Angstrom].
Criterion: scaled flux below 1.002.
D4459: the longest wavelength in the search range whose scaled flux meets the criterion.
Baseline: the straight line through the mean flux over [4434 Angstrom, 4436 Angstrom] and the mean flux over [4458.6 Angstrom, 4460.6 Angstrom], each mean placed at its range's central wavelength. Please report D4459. 4461.15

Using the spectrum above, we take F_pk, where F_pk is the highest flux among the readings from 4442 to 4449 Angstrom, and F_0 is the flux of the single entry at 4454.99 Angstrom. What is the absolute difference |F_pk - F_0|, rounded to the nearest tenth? 2.0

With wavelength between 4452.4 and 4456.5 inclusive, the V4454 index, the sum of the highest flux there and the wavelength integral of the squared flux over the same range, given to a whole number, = 6376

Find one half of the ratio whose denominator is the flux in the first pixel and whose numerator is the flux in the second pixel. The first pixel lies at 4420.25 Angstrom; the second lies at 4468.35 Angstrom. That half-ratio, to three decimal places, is 0.493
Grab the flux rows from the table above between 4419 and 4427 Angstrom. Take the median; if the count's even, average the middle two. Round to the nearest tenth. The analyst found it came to 39.3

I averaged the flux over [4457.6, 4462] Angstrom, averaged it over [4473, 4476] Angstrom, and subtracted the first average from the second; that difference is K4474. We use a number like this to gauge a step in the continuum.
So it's 3.3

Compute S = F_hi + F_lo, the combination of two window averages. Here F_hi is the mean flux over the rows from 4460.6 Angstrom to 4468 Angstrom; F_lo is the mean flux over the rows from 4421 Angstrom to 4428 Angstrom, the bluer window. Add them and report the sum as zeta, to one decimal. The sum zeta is 77.9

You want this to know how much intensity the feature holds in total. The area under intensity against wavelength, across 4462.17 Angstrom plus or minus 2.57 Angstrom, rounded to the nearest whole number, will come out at 198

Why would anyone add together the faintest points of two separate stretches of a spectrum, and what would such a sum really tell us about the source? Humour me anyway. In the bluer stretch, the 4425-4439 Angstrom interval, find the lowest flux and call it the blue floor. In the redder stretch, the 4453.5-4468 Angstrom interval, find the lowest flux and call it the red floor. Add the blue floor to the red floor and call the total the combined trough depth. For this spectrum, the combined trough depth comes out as 75.2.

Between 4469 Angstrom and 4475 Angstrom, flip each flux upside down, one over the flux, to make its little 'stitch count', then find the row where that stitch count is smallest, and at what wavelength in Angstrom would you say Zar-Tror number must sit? 4474.52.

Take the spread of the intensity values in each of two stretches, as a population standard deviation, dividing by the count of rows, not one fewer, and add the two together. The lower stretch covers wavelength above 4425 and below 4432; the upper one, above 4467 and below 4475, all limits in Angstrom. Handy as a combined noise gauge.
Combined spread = 1.8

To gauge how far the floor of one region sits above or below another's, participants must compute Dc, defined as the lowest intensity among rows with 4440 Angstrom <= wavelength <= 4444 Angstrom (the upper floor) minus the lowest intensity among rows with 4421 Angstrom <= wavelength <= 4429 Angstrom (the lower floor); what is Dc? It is -1.4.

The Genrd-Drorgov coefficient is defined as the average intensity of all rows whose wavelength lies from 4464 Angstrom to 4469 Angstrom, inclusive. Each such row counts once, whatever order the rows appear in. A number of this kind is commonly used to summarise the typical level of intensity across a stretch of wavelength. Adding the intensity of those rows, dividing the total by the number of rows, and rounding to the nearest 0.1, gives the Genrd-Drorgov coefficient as 39.3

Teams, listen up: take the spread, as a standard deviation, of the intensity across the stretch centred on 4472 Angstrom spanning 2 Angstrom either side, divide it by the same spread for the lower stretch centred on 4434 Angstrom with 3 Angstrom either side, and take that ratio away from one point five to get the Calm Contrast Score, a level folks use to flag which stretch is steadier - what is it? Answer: 1.0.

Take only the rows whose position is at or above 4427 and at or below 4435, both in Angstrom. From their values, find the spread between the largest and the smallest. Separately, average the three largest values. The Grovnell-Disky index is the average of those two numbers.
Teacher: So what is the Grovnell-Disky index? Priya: 21.3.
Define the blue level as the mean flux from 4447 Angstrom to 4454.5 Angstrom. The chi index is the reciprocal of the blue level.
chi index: 0.0249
